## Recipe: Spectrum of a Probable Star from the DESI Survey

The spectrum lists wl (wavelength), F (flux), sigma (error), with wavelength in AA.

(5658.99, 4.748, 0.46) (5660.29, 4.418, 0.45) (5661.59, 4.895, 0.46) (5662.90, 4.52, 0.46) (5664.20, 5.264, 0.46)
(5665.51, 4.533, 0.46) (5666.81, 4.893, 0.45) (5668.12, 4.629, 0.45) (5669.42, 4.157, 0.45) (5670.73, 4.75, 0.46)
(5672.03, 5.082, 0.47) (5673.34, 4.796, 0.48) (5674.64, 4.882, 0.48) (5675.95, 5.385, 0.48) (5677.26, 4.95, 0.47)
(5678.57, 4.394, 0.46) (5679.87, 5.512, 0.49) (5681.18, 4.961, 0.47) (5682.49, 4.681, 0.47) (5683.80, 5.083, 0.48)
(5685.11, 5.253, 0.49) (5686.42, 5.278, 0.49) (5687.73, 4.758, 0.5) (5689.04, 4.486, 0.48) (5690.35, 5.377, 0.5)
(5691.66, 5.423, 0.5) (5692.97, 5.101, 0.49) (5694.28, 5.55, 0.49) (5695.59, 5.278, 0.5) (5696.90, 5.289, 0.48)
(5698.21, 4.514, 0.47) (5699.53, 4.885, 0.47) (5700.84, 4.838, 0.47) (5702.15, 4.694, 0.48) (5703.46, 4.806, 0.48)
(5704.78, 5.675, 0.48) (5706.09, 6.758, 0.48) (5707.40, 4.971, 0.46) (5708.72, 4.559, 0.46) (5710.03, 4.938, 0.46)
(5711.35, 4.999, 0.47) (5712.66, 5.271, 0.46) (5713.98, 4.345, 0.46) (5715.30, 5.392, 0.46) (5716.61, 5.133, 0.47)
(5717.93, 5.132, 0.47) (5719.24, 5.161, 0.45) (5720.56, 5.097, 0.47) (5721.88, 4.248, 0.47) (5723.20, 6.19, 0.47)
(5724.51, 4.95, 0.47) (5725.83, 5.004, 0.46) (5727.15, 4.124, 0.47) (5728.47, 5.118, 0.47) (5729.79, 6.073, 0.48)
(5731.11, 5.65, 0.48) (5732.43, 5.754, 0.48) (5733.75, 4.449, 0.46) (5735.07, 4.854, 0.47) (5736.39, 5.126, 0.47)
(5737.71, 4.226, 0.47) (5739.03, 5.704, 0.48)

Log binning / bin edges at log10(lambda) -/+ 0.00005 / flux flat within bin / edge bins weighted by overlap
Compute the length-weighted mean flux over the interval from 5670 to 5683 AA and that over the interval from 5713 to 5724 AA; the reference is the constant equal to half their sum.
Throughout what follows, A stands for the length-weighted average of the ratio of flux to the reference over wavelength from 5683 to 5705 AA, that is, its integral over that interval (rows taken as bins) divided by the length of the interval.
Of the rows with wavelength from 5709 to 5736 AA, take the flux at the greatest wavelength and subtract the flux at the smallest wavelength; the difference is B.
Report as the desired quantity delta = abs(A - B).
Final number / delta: 1.09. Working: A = 1.009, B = -0.08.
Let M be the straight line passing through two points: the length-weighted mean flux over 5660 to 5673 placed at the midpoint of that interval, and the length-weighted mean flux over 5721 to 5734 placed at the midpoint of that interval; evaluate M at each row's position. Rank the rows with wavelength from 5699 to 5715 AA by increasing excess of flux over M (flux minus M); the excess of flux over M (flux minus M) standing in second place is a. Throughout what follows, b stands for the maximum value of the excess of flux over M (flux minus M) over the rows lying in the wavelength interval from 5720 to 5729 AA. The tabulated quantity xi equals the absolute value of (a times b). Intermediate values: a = -0.48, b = 1.0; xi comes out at 0.50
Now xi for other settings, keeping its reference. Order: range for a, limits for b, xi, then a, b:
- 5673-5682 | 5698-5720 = 0.04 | 0.02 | 1.7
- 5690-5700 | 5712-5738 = 0.09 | -0.08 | 1.0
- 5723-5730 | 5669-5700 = 0.14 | -0.20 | 0.7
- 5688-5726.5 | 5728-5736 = 0.64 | -0.73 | 0.9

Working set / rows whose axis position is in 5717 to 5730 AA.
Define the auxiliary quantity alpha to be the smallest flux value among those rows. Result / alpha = 4.124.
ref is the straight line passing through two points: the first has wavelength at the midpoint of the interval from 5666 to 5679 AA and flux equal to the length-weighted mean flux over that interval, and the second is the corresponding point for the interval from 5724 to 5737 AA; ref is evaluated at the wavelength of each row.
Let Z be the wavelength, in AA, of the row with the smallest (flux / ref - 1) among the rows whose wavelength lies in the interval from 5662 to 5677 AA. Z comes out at 5669.42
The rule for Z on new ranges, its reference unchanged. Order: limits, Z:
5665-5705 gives 5669.42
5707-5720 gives 5713.98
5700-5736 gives 5727.15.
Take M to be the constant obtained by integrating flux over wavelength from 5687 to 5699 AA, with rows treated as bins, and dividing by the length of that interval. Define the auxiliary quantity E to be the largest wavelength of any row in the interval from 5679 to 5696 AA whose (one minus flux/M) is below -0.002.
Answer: 5695.59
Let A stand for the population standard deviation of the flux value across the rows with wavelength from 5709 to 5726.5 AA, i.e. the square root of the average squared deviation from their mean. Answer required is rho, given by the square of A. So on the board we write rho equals 0.20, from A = 0.45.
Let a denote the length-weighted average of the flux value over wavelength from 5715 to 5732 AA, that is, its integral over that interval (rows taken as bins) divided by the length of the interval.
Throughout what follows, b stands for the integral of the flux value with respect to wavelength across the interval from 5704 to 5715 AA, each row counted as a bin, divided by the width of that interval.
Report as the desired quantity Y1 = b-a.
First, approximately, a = 5.18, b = 5.19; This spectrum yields 0.01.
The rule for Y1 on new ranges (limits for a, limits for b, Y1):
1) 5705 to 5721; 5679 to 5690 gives -0.16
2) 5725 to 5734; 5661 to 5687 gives -0.30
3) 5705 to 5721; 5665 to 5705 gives -0.20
